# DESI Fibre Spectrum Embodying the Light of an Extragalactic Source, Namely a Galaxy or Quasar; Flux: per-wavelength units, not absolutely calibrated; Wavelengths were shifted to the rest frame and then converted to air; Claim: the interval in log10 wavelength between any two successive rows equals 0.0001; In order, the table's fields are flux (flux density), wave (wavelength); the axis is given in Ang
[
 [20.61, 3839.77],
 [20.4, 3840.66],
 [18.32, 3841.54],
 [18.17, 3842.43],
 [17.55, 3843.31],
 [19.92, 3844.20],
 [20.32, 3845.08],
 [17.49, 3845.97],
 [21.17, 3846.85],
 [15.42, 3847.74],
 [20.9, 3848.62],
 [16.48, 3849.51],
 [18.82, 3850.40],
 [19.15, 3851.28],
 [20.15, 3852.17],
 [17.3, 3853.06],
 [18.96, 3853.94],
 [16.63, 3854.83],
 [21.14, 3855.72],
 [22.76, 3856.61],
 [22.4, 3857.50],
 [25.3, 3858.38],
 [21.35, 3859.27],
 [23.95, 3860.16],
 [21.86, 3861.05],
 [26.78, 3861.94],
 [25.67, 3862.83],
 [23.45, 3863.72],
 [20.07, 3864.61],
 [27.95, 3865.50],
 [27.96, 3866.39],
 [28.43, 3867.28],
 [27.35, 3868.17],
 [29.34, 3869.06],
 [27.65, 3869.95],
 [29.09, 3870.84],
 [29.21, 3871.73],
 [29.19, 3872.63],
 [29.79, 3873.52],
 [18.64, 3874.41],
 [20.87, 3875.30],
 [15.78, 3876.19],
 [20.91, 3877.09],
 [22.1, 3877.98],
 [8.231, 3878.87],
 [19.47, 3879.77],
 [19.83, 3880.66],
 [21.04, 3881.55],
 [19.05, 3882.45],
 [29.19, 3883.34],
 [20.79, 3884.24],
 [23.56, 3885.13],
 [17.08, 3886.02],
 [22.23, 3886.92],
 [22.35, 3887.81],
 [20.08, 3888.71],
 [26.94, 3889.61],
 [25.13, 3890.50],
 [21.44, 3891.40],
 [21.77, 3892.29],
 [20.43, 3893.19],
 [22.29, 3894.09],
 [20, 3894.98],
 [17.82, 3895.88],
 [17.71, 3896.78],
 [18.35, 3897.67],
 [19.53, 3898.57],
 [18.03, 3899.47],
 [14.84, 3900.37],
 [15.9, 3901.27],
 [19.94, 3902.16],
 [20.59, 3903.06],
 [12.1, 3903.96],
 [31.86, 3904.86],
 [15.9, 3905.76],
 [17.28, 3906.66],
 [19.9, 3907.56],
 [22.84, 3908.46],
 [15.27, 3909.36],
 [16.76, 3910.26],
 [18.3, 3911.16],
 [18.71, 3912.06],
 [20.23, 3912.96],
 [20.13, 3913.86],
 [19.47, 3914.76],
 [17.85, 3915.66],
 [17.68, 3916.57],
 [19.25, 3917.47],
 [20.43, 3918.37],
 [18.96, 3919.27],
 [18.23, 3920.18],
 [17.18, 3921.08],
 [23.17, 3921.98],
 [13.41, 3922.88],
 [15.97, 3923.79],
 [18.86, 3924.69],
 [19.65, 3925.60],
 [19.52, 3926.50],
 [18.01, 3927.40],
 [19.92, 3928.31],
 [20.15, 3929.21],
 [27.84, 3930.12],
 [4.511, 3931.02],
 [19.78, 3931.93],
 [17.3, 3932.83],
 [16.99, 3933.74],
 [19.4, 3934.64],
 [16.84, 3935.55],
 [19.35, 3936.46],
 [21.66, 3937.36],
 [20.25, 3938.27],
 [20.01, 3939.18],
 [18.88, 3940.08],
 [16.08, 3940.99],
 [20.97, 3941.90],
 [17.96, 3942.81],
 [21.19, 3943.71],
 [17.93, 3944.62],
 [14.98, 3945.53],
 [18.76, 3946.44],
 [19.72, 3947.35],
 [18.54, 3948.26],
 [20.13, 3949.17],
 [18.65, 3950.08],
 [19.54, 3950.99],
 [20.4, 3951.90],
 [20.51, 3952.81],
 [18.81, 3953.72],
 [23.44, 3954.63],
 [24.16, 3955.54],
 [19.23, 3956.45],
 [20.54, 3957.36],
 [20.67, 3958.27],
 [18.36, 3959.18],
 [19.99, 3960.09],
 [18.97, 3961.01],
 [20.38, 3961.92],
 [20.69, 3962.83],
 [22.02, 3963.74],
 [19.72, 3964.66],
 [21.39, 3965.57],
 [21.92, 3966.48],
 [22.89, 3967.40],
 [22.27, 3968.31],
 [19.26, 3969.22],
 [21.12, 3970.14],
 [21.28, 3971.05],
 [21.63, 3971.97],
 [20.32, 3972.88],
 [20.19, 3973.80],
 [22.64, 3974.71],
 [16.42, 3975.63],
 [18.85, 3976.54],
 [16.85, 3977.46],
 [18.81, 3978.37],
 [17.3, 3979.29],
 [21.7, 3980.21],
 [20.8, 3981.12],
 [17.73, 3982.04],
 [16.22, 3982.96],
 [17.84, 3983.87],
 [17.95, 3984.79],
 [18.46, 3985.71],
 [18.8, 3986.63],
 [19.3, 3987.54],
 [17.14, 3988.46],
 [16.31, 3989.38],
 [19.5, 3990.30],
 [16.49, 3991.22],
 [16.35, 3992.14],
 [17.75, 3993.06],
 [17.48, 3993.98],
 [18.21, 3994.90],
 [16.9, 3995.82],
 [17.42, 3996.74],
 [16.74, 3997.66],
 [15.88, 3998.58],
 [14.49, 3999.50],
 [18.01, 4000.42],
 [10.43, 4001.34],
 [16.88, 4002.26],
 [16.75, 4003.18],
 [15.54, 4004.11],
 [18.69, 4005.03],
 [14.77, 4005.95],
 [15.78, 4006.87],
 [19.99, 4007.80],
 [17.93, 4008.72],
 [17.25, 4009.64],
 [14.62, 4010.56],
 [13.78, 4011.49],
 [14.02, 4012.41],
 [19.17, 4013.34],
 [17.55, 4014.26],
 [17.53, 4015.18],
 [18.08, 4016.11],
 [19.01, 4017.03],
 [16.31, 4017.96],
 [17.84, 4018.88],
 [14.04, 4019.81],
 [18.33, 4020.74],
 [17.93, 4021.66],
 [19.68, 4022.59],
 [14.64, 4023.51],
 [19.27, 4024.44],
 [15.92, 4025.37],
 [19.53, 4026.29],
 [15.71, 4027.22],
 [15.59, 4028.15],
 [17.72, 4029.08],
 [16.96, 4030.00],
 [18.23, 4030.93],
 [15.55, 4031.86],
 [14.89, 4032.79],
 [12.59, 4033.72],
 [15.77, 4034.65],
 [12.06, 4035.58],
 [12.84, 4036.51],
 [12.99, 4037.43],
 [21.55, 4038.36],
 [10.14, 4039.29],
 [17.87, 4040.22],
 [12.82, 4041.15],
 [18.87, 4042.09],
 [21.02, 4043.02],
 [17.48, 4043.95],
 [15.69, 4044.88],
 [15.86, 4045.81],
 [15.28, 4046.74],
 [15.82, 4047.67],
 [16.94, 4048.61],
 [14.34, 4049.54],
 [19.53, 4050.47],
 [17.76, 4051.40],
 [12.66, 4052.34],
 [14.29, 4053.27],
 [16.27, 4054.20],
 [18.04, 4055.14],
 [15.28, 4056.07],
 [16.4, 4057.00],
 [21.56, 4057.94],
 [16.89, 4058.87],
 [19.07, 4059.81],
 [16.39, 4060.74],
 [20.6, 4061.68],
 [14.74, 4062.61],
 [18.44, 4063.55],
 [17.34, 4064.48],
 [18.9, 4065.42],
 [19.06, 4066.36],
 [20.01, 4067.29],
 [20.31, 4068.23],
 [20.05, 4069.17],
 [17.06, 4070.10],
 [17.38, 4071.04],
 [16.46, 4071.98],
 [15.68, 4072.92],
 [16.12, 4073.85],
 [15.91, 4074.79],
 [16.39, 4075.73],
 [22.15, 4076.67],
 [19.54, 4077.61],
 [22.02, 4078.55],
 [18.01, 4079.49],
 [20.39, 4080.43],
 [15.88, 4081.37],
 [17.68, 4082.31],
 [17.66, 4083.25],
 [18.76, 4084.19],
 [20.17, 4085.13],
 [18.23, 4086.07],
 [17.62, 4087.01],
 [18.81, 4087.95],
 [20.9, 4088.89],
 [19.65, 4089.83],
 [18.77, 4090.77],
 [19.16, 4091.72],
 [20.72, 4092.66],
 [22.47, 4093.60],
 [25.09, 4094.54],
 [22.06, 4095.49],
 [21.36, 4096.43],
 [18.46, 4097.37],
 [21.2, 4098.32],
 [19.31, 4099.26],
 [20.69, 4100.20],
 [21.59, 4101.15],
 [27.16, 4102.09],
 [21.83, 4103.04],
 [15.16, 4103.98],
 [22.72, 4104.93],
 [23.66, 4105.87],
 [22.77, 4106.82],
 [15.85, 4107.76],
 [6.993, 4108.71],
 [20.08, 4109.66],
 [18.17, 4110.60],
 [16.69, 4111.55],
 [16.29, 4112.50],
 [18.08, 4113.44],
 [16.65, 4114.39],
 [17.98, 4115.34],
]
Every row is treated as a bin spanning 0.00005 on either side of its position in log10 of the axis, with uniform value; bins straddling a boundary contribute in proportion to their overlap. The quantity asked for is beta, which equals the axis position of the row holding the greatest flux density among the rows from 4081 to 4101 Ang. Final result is 4094.54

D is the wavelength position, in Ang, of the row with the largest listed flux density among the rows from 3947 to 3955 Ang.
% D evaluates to 3954.63 Ang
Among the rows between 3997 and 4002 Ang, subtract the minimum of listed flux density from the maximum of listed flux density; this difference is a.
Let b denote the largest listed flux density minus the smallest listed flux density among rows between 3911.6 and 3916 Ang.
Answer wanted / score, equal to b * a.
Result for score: 18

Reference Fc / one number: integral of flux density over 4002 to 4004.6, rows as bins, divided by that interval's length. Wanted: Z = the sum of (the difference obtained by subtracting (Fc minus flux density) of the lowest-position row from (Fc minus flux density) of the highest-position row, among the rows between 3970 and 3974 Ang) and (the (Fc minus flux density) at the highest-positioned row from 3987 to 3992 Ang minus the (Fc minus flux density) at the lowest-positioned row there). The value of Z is 4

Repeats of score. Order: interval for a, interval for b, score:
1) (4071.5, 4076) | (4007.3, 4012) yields 5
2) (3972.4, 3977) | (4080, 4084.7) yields 28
